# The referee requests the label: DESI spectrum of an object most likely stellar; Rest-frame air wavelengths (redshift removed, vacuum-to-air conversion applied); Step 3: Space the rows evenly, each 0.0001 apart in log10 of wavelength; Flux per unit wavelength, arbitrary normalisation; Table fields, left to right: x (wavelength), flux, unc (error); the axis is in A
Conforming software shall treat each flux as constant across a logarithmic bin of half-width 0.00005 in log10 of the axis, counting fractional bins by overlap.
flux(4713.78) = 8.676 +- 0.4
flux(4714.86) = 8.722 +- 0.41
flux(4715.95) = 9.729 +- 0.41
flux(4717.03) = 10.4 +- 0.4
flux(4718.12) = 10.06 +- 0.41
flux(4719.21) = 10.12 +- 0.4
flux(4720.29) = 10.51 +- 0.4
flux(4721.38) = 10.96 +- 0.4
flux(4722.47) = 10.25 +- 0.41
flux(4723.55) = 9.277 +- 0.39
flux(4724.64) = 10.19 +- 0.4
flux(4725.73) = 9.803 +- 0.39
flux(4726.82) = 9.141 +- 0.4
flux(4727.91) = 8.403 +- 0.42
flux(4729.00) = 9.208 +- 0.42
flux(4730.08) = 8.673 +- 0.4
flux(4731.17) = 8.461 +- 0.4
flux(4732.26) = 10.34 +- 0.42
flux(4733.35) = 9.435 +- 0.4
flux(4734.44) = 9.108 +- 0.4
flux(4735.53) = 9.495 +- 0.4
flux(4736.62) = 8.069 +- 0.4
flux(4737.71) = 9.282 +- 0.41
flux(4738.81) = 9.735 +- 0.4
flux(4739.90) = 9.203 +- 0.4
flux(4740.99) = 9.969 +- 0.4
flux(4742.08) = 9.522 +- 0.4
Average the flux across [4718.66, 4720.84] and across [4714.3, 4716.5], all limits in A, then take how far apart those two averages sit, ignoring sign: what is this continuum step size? 1.1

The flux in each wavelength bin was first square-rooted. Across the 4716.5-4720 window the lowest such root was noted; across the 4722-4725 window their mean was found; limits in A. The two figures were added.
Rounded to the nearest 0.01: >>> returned 6.32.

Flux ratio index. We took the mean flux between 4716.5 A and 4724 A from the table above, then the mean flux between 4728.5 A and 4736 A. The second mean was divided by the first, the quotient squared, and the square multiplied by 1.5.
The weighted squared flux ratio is 1.23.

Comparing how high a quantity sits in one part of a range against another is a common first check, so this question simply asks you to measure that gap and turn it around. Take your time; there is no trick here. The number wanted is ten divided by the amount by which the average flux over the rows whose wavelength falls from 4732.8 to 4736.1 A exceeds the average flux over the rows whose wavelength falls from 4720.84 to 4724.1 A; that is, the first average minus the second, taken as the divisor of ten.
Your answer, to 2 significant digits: -12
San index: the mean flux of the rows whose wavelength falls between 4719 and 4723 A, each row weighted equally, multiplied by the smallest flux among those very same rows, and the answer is 106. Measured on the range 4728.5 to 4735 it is 78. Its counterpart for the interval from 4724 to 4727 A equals 89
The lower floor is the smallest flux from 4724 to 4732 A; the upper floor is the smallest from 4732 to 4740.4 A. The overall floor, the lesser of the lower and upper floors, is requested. 8.07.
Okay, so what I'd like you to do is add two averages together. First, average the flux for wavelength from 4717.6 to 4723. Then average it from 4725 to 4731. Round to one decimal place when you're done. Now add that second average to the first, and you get 19.4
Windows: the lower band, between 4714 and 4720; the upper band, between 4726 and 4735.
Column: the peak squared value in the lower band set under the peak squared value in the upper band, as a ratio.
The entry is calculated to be 0.99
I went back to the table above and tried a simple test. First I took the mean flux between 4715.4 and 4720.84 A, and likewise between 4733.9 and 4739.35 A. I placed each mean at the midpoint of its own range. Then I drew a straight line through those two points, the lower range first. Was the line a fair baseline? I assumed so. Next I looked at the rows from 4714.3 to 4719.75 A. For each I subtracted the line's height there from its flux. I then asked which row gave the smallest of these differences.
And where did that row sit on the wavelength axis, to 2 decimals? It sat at 4714.86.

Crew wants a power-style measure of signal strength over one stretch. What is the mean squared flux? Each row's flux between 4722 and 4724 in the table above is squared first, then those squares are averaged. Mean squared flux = 96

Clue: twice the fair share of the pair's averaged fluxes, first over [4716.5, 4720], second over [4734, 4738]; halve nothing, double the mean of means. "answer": 19.2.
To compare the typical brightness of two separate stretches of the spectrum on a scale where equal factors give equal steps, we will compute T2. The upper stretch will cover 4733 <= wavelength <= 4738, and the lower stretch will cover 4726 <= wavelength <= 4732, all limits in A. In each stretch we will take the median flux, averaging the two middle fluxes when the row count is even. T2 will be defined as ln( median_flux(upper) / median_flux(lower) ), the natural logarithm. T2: 0.07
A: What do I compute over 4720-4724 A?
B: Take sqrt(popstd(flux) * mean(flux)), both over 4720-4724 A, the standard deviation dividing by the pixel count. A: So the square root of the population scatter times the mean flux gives 2.51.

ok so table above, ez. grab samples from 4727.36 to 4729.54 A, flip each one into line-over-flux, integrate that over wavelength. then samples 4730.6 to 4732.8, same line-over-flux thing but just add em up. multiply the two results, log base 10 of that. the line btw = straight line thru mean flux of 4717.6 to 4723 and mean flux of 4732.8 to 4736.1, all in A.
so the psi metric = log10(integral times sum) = 0.697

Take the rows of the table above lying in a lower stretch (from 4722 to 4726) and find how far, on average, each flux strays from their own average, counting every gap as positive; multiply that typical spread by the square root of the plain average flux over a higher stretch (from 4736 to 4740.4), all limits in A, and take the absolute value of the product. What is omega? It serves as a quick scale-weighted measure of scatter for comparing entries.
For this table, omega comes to 1.0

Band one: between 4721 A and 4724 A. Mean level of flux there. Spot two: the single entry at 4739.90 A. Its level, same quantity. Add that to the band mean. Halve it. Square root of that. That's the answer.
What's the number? 3.11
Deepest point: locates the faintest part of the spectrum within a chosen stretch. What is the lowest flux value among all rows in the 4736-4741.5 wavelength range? 8.069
